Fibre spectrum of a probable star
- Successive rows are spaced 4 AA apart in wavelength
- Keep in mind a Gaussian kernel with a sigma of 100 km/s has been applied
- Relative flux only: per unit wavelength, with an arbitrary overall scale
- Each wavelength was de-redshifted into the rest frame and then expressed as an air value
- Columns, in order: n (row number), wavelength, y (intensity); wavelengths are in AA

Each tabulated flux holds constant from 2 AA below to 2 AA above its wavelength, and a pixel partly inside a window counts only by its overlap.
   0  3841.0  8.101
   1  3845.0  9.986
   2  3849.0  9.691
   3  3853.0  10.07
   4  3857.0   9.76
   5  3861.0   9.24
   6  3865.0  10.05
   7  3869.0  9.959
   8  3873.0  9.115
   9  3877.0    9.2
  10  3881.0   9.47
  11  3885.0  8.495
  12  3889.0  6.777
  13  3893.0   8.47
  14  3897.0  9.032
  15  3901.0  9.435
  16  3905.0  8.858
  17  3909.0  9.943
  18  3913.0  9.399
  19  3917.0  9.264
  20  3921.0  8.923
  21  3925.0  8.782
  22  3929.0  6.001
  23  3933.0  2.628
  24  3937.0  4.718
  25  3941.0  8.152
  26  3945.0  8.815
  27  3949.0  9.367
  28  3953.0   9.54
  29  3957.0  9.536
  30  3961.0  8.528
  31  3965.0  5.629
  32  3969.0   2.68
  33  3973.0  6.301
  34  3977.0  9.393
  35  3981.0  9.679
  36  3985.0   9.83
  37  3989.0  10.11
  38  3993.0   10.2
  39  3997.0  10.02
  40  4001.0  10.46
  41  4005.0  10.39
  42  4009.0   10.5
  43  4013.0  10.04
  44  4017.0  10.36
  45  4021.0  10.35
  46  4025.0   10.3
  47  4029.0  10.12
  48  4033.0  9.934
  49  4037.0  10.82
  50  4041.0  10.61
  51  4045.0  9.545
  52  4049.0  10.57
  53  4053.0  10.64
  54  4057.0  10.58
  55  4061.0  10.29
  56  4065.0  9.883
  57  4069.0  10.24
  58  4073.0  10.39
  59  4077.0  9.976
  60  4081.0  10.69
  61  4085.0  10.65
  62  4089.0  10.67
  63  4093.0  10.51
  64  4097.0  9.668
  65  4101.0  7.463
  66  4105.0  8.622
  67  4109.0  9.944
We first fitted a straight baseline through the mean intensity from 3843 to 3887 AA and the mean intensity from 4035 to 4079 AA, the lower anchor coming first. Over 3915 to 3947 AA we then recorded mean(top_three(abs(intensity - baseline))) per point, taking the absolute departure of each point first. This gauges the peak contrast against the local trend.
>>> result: 5.4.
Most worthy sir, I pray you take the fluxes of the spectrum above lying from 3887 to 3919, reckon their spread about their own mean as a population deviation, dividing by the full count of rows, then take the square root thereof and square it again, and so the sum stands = 0.90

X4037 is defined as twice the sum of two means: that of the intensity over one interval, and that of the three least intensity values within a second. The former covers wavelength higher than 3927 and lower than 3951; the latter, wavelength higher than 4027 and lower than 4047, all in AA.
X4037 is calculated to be 33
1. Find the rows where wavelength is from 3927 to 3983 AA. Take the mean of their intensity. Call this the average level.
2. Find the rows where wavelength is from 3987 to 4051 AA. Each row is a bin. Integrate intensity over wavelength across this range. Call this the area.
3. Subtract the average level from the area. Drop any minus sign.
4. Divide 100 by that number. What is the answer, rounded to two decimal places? 0.15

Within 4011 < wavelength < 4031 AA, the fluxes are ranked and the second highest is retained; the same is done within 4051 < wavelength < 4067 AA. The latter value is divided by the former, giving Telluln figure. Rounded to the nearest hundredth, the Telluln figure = 1.02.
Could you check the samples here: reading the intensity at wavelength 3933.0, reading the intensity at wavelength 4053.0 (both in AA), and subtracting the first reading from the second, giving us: 8.0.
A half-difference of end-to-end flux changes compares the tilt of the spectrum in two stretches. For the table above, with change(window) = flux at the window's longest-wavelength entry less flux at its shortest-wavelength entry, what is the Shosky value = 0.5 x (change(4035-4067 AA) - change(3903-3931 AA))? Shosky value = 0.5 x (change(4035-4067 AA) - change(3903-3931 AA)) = 1.0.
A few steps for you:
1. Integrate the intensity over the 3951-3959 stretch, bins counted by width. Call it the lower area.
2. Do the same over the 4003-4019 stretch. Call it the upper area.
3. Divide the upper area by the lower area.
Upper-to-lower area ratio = 2.2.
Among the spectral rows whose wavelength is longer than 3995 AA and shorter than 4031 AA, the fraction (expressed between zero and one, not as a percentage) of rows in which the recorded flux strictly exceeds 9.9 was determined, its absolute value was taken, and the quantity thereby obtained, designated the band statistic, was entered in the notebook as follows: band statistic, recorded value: 1.00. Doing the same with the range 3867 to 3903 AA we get 0.11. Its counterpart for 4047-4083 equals 0.89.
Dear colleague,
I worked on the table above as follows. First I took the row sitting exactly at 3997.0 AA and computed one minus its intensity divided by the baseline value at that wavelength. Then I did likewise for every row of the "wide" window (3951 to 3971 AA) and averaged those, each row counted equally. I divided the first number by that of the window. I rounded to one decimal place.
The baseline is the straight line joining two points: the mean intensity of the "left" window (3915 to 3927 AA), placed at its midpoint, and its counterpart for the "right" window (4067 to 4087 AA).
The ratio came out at -0.2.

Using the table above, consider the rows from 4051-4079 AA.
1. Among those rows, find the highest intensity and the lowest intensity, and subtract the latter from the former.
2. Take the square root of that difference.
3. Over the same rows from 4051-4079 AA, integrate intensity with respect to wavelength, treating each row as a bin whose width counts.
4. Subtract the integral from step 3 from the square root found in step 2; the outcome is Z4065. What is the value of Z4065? -287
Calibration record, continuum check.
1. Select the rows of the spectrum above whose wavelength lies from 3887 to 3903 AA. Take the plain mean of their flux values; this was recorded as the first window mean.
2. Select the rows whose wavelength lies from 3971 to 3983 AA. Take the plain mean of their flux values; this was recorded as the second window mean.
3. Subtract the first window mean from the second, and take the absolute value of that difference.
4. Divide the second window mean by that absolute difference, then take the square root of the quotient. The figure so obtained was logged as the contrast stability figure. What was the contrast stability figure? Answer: 17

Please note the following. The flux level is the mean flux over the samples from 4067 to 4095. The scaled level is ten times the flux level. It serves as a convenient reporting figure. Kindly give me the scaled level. 104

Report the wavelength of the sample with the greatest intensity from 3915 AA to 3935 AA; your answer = 3917.0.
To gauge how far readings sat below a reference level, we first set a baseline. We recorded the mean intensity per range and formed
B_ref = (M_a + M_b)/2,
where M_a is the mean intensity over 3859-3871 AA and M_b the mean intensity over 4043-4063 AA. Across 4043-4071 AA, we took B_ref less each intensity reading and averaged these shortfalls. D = -0.21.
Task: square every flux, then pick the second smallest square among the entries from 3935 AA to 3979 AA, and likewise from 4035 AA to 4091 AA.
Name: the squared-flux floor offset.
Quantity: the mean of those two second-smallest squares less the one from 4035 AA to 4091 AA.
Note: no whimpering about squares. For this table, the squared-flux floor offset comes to -38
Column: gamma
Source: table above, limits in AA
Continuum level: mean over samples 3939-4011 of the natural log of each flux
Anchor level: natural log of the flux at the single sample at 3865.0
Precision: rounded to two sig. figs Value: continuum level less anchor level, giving -0.17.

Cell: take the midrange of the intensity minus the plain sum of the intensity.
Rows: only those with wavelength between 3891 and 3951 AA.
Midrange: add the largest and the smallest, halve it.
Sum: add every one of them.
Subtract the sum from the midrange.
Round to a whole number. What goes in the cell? -116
